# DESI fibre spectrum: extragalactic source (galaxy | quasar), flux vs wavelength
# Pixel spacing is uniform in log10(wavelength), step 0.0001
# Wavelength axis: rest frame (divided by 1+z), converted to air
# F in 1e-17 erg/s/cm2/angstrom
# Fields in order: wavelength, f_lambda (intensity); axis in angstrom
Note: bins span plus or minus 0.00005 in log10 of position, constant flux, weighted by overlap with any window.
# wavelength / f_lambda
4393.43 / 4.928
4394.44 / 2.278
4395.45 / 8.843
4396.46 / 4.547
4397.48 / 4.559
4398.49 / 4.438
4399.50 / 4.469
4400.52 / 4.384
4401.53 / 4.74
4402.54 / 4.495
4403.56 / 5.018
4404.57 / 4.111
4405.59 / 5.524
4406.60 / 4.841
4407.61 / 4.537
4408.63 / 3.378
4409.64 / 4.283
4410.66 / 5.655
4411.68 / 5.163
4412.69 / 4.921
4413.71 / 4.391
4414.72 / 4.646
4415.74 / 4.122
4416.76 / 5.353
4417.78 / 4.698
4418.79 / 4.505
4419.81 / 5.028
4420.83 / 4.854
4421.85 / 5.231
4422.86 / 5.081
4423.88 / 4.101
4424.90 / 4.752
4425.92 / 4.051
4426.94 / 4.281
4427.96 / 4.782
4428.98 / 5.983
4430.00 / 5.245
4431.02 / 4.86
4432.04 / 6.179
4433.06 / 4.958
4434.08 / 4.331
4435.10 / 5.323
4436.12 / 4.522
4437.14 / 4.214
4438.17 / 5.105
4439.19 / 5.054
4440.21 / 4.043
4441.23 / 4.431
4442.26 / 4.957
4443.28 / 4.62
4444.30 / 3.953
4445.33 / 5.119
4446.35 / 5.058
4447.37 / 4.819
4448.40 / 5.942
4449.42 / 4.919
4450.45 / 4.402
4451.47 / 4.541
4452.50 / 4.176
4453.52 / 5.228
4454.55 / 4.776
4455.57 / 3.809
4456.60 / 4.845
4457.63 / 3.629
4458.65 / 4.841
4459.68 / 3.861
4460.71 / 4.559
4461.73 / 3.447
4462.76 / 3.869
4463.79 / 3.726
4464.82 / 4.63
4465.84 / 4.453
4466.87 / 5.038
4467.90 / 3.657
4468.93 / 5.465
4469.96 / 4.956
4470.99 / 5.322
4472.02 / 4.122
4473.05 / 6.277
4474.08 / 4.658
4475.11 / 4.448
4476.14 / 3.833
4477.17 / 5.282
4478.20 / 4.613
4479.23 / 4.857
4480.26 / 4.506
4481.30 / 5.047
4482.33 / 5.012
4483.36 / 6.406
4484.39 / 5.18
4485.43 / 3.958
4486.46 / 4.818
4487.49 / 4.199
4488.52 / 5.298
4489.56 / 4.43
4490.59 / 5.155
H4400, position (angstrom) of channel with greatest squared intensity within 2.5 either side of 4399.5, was 4401.53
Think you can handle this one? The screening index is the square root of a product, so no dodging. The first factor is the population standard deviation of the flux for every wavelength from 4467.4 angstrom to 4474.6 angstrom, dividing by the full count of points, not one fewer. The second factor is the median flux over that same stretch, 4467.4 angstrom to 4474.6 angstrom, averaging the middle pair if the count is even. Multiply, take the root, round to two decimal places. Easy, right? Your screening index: 2.00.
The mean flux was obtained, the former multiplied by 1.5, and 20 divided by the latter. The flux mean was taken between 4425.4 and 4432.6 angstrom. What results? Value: 2.64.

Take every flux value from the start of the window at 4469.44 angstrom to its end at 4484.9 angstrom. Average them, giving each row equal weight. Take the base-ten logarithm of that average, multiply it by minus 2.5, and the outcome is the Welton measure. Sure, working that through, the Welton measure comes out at -1.74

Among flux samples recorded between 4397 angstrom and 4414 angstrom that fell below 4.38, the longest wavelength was 4409.64 angstrom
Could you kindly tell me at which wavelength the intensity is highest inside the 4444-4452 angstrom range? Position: 4448.40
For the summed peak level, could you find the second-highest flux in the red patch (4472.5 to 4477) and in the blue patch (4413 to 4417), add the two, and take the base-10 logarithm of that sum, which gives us 0.969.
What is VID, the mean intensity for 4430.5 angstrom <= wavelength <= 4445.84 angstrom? 4.778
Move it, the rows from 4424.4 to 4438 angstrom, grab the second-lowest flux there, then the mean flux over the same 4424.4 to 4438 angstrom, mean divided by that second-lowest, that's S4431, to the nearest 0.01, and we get 1.16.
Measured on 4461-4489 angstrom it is 1.29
